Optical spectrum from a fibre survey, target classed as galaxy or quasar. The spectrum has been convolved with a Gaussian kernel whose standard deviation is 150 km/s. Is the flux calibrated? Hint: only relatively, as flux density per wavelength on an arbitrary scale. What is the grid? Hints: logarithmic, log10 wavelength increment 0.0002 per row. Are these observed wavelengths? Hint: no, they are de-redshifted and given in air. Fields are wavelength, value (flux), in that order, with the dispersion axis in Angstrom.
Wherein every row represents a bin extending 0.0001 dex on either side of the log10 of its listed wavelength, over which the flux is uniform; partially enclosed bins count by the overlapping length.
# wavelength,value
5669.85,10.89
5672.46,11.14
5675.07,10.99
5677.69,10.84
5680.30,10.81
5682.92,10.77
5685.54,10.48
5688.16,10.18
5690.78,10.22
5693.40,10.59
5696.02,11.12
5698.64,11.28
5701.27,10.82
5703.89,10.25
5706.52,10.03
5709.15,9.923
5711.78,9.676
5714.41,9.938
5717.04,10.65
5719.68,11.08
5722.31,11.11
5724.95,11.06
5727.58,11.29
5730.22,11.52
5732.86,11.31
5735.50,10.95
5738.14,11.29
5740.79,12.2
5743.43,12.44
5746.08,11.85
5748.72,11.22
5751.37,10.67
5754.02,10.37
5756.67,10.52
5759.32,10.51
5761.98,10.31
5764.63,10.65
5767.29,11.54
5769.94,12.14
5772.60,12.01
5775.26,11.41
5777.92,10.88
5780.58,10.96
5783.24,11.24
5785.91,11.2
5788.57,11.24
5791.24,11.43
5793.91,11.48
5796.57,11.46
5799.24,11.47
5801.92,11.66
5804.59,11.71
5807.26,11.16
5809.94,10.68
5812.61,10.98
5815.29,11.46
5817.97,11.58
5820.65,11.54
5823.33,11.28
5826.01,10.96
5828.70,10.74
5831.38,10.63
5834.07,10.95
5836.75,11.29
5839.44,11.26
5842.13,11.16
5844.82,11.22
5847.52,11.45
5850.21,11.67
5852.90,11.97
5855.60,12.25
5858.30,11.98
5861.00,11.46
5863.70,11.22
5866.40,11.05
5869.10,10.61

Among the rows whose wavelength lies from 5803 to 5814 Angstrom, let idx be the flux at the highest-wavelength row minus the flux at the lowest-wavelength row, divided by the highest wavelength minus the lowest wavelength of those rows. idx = -0.09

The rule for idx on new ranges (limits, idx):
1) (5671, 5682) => -0.04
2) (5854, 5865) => -0.13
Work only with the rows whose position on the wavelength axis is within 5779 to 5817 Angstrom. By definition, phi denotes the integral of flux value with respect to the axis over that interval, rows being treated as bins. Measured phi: 429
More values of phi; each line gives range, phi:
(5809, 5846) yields 412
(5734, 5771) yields 414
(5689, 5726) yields 390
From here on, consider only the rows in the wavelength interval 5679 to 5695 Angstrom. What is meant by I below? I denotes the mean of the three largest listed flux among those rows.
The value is 10.7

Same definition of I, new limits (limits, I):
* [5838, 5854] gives 11.7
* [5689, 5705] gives 11.1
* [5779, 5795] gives 11.4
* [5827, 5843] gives 11.2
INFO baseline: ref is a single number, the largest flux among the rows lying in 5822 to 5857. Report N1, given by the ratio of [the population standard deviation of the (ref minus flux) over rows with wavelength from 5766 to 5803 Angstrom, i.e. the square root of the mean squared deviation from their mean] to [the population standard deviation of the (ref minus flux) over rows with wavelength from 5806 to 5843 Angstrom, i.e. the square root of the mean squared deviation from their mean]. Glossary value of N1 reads 1.12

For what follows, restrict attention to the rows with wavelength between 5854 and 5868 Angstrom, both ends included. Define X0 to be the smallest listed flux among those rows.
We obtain 11.05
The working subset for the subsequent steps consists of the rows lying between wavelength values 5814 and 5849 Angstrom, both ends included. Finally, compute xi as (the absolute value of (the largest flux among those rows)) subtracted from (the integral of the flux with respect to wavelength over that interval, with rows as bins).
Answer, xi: 380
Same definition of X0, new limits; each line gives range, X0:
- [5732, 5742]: 10.95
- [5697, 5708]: 10.03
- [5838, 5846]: 11.16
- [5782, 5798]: 11.2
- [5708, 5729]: 9.676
